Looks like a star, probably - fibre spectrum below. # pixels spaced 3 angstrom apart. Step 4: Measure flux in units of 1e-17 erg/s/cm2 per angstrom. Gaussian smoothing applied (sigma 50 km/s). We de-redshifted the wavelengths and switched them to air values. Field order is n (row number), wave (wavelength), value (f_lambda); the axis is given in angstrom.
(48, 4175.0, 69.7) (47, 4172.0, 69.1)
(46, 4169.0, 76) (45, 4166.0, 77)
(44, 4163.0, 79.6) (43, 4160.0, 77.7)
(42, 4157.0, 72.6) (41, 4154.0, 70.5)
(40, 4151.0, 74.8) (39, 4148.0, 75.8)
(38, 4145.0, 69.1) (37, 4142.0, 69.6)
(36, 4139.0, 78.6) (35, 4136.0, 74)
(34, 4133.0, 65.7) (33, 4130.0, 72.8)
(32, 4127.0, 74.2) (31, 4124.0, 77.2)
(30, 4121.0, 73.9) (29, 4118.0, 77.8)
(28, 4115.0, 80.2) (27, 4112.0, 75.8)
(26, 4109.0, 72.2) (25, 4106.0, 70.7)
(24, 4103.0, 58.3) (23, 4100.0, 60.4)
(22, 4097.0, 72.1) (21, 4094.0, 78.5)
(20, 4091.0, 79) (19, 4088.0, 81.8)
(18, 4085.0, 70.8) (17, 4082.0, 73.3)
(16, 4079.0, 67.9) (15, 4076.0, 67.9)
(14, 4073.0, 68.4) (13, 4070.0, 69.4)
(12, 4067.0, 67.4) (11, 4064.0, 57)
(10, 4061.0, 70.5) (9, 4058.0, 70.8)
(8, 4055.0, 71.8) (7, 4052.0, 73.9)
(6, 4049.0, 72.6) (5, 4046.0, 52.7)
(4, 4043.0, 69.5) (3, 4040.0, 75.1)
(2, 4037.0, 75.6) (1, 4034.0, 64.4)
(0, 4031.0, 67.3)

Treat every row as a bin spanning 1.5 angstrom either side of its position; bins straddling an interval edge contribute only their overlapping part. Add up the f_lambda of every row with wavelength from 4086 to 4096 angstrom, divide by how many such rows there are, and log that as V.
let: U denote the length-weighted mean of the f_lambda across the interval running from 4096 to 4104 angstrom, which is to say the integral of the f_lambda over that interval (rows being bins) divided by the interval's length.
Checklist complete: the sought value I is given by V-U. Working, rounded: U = 63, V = 79.8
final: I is 16.4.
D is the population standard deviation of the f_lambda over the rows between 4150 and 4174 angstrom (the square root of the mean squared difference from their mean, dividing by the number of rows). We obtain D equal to 3.4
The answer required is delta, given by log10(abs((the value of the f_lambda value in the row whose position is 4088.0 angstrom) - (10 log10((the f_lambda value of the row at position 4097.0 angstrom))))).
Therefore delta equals 1.80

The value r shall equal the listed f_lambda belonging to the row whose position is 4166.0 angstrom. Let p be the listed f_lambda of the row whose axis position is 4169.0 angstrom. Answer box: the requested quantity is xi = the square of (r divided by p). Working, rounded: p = 76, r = 77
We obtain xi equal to 1.03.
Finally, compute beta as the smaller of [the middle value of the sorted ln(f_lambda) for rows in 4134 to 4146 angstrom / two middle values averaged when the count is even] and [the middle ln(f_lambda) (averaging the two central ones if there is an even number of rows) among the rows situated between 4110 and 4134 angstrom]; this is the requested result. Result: 4.273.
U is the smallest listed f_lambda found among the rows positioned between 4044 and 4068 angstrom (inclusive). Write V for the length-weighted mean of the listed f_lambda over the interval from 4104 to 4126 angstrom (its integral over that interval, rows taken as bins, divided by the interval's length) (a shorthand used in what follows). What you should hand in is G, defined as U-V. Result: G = -22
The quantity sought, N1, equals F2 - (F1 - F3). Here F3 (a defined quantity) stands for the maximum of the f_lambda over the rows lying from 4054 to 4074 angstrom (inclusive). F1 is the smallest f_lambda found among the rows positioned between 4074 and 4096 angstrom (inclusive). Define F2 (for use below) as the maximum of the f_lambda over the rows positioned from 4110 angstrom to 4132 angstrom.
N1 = 84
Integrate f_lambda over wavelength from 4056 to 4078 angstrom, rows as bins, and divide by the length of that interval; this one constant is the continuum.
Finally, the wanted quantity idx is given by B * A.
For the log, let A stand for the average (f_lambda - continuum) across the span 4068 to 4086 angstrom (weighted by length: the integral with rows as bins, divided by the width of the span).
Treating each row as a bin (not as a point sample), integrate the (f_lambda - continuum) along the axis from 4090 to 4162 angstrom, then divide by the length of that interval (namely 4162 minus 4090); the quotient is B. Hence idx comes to 11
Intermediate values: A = 2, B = 5.5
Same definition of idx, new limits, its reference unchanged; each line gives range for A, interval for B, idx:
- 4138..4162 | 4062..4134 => 24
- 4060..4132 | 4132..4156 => 20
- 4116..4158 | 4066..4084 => 10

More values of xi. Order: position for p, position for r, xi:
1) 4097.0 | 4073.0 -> 0.90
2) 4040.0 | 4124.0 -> 1.06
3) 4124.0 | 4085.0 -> 0.84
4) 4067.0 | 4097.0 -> 1.14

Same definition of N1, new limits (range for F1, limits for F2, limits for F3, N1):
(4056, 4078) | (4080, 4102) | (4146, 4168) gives 104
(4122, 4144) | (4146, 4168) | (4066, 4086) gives 87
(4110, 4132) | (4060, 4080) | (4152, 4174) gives 77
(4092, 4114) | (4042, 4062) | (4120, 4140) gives 94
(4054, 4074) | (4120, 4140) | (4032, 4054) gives 97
